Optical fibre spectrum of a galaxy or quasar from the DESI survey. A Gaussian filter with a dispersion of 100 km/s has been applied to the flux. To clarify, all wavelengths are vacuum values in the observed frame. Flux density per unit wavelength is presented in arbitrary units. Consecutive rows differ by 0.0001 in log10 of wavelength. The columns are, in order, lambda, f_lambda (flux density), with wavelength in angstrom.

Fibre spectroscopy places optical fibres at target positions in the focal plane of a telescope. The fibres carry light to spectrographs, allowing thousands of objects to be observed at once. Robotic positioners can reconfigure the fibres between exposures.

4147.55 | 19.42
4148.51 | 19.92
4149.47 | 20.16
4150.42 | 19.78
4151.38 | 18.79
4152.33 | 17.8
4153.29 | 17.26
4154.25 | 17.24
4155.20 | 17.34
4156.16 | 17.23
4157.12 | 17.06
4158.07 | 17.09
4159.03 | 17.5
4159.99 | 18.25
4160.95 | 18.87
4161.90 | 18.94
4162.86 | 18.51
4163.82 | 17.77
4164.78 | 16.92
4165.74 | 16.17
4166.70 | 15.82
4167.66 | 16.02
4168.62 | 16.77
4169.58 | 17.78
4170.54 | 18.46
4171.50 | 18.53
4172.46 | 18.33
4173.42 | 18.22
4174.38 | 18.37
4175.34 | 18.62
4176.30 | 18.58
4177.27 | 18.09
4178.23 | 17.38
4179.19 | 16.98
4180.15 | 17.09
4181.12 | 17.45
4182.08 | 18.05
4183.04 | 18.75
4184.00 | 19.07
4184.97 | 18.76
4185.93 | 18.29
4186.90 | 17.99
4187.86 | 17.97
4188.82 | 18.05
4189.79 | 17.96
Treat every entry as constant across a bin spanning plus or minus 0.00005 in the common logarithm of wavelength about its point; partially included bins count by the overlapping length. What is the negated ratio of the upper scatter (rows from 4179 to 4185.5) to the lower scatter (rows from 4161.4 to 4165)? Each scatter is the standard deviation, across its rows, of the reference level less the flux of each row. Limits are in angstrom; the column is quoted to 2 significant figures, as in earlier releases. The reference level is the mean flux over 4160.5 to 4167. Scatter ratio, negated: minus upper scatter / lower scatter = -1.0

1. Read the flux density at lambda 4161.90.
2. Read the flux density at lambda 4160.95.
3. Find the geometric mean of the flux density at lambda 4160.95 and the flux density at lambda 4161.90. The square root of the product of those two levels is 18.9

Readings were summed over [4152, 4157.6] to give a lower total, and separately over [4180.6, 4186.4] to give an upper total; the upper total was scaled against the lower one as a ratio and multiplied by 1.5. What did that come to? 1.59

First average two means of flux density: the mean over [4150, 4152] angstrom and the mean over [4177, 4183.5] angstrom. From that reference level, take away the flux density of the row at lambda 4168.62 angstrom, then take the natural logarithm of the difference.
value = 0.5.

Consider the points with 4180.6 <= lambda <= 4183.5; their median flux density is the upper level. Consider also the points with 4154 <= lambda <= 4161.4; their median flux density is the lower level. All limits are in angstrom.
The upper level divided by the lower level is 1.04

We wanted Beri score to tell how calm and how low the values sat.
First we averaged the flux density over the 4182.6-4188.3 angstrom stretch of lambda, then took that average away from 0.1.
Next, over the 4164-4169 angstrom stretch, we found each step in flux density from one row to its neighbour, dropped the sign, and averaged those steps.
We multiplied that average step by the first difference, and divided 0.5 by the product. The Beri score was -0.053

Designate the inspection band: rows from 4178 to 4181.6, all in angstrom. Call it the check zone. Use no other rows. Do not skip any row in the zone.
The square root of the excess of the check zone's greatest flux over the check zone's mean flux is 0.5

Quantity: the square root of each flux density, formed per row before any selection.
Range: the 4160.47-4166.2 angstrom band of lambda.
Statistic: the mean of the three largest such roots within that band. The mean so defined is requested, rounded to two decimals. 4.33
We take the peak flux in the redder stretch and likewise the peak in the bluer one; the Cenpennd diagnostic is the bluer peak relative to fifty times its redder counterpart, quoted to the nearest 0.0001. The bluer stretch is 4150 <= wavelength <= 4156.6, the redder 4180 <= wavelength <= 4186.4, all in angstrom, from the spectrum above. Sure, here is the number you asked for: 0.0207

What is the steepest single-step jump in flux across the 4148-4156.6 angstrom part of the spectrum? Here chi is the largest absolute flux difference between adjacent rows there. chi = 1.0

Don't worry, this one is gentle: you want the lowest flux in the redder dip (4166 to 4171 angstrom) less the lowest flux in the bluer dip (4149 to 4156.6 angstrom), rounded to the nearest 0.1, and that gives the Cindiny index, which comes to -1.4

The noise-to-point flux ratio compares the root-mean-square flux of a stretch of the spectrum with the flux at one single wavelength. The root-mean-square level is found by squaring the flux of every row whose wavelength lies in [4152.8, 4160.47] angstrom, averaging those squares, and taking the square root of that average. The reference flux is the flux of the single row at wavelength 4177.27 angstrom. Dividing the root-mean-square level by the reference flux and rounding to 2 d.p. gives 0.96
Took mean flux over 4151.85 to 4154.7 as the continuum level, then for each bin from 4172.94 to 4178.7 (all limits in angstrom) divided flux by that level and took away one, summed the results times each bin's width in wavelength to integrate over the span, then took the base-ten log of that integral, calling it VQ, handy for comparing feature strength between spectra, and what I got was -0.59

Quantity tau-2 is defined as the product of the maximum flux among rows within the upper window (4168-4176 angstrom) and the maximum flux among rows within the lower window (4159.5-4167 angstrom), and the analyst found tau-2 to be 353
